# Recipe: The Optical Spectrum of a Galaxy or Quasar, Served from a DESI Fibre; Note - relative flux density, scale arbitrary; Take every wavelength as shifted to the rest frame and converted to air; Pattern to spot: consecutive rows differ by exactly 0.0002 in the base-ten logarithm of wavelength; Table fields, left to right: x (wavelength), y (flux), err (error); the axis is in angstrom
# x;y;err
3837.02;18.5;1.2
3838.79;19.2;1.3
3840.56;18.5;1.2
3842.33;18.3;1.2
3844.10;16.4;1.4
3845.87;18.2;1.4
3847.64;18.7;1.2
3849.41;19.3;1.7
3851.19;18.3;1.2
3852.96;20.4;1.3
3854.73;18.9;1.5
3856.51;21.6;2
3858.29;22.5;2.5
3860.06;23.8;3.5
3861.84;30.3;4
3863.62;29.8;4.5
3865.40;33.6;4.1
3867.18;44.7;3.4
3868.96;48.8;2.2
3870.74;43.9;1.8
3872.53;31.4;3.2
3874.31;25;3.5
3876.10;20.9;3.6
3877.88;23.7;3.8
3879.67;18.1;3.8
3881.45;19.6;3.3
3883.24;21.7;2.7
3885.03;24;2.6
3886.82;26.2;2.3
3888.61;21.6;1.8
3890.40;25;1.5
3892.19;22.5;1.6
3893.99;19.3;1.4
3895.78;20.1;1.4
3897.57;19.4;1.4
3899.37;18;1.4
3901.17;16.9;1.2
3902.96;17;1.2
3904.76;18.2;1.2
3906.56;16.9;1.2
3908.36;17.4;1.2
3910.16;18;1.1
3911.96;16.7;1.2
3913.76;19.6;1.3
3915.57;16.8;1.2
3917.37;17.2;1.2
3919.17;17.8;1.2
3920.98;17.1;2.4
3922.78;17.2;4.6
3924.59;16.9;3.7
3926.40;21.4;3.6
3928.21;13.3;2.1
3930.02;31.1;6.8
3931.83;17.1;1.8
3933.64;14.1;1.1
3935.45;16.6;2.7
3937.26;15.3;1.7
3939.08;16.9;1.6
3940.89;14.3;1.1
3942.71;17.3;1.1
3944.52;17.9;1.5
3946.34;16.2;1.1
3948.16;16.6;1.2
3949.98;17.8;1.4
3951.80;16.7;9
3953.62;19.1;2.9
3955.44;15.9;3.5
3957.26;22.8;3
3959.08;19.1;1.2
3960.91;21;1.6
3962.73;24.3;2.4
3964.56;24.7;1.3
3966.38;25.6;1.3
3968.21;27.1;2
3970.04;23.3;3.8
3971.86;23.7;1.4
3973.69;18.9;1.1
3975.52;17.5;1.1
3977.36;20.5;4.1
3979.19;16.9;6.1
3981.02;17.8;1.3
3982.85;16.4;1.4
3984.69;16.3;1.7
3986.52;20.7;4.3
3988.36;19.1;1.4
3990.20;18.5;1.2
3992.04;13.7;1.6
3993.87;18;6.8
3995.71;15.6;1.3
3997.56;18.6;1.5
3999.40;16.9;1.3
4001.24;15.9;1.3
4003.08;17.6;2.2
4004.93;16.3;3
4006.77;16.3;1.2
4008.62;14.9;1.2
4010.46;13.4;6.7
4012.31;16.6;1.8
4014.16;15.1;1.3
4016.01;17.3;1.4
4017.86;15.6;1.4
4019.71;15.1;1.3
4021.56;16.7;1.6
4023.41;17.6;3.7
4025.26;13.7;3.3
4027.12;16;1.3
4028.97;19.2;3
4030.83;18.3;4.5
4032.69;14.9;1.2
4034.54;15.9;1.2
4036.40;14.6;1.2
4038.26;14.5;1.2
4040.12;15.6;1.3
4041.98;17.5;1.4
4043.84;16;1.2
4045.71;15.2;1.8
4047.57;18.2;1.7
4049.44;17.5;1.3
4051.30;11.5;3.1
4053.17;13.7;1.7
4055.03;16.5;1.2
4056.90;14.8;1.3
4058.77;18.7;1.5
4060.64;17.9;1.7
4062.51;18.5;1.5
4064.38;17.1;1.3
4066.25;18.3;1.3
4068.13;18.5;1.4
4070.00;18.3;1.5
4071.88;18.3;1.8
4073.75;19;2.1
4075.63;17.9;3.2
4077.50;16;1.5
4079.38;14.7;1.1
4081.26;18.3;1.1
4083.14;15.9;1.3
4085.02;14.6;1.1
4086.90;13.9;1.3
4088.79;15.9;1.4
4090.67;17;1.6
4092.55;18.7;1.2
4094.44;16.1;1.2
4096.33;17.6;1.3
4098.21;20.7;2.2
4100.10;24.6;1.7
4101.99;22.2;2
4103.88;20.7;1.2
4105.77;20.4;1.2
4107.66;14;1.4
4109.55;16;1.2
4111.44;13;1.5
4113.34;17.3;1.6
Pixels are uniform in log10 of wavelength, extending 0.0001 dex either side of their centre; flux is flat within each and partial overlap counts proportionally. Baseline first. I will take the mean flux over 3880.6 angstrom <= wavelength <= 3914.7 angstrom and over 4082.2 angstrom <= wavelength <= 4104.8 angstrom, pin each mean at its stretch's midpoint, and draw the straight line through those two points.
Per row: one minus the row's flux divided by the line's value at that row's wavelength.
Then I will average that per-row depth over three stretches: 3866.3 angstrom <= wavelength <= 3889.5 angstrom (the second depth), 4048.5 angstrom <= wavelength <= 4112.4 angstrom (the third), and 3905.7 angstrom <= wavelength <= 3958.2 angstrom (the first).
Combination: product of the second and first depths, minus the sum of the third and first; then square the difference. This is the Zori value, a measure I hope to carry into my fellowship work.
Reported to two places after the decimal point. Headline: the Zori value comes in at 0.04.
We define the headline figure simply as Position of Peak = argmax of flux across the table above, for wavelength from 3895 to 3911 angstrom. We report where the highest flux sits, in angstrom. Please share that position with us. 3895.78 angstrom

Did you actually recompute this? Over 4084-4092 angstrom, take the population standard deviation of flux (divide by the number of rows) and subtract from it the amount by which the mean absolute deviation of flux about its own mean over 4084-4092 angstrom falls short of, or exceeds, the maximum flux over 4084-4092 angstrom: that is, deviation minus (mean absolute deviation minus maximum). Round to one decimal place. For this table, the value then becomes 17.1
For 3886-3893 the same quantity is 26.3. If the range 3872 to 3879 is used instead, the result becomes 32.2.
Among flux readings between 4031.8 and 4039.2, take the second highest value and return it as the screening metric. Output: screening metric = 14.9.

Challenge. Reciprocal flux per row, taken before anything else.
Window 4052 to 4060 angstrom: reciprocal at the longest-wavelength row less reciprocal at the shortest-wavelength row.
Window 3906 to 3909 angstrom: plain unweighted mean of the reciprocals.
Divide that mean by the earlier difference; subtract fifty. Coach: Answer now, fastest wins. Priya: -53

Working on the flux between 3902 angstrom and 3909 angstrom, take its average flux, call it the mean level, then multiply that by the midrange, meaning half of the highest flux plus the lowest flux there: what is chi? 305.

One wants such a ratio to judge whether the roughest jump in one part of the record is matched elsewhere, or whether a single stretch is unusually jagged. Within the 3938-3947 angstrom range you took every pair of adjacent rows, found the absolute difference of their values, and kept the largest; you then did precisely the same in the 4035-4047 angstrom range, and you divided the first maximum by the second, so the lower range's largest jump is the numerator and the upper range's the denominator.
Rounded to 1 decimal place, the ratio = 1.6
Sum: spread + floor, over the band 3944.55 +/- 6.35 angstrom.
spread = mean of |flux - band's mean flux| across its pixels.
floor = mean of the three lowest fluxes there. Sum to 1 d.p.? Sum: 16.6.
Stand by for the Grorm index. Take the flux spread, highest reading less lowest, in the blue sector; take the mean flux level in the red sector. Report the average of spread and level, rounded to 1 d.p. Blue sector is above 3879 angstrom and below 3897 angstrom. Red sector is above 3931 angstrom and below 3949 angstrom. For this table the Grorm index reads 12.2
